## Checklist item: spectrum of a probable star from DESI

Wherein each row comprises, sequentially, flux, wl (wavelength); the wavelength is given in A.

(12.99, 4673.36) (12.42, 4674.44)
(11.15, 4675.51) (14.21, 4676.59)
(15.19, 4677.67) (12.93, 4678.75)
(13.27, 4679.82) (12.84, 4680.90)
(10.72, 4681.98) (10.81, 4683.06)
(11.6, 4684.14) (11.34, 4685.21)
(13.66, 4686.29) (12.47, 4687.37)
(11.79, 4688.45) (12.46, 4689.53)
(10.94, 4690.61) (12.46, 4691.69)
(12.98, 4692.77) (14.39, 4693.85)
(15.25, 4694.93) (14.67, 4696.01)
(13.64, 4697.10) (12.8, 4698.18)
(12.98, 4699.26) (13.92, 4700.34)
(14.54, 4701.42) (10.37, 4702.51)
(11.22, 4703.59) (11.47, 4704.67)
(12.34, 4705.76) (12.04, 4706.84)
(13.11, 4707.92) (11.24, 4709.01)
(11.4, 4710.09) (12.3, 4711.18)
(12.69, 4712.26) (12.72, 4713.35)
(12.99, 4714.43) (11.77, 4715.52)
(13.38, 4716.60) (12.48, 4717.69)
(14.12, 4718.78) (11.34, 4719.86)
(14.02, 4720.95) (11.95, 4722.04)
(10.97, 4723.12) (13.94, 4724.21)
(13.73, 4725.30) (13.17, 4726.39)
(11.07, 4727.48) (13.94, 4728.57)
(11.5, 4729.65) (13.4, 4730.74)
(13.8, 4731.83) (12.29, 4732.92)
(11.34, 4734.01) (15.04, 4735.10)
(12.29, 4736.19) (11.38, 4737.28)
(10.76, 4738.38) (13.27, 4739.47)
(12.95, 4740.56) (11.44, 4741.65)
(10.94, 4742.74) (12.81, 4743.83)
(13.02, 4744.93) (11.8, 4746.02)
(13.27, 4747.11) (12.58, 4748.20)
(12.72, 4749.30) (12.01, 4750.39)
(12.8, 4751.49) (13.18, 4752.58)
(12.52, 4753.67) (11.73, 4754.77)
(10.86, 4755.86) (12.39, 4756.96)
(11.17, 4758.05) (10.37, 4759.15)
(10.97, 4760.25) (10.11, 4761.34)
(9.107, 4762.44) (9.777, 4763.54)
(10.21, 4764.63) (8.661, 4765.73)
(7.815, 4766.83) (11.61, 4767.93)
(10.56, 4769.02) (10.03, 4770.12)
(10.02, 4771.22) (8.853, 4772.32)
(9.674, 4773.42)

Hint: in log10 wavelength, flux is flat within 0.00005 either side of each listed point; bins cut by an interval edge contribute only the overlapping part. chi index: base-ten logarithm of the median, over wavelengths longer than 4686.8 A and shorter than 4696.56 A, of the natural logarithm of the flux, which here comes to 0.402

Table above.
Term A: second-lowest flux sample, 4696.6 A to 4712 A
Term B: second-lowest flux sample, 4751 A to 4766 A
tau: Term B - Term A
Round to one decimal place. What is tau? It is -2.1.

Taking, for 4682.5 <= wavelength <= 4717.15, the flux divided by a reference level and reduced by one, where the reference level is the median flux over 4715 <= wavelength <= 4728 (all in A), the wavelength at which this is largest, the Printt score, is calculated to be 4694.93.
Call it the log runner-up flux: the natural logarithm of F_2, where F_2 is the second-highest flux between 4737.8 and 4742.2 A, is 2.56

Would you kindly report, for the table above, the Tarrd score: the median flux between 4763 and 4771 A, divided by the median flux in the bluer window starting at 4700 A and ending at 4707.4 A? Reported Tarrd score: 0.83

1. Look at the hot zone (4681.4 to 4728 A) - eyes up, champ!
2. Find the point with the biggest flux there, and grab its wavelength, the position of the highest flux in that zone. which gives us 4694.93 A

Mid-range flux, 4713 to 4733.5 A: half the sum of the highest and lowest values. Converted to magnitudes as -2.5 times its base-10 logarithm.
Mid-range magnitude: -2.75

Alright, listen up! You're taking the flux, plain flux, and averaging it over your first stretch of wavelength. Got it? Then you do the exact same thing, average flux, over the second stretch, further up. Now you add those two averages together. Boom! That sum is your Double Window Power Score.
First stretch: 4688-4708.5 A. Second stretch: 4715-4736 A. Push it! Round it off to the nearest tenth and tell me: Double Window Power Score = 25.6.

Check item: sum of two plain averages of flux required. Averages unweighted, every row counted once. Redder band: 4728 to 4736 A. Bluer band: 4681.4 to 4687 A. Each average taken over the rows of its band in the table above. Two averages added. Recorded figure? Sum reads 24.7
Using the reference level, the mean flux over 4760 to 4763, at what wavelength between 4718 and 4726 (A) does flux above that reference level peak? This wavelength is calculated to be 4718.78 A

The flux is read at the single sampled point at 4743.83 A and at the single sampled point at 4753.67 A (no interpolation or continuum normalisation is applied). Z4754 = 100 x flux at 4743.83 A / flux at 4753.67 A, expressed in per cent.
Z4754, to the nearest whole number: 102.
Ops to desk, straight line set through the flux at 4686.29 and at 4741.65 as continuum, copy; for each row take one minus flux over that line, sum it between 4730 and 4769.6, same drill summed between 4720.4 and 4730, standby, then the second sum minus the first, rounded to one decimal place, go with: 1.4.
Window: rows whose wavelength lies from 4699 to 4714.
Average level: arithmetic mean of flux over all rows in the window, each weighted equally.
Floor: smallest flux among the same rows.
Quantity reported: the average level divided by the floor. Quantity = 1.19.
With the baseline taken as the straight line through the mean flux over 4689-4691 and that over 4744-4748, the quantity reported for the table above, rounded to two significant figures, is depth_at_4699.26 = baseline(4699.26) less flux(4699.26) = -1.1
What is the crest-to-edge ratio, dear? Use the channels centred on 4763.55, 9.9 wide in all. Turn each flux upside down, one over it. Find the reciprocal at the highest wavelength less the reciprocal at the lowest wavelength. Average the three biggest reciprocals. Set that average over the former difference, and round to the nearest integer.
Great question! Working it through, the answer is -11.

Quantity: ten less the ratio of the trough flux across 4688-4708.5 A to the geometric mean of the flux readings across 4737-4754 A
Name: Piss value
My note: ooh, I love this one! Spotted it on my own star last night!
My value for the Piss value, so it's 9.16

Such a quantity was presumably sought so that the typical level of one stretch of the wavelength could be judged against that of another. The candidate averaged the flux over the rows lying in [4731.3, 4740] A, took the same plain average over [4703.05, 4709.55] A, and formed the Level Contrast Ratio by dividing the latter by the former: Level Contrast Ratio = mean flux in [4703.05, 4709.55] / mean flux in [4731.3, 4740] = 0.95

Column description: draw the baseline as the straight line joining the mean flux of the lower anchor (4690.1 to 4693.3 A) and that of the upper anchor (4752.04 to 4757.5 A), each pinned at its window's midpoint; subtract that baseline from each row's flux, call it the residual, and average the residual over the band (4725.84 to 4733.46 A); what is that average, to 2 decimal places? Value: 0.61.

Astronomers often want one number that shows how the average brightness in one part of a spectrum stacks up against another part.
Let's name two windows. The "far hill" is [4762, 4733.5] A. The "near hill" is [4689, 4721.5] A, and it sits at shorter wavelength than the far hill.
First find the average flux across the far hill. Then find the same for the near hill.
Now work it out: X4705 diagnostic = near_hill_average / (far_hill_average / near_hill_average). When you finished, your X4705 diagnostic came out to 13.4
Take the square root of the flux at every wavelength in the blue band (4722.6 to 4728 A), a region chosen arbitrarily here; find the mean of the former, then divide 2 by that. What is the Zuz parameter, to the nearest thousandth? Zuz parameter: 0.565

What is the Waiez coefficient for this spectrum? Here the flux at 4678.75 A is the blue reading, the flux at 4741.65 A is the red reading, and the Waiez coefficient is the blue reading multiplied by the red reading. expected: 148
